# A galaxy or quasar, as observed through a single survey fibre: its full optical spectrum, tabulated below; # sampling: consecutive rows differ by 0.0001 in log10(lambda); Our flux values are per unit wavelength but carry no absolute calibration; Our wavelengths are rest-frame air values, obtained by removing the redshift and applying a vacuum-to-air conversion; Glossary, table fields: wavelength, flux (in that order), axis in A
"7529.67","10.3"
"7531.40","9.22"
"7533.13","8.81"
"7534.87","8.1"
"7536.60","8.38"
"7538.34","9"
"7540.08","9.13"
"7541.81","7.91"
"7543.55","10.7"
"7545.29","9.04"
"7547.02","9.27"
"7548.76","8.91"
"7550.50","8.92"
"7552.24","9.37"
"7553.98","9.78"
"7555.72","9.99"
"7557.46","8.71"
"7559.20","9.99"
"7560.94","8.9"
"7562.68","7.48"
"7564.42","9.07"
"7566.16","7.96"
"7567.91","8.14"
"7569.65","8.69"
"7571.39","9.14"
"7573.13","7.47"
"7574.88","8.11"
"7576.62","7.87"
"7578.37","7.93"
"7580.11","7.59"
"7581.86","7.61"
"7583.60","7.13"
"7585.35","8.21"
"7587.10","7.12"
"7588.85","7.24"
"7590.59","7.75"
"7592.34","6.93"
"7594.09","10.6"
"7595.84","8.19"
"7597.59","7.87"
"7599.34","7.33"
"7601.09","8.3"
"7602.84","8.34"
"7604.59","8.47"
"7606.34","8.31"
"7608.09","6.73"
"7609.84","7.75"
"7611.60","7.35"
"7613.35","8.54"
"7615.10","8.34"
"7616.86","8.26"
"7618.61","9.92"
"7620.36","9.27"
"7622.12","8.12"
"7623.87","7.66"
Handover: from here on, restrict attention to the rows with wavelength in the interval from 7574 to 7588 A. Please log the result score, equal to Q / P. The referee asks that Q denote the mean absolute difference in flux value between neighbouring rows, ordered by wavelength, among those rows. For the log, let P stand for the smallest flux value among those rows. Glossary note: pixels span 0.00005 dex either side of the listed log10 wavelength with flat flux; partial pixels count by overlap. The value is 0.07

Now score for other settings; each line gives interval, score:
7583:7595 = 0.18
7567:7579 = 0.08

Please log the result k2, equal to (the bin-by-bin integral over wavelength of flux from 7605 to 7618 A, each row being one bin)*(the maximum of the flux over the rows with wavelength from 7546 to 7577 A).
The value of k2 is 1034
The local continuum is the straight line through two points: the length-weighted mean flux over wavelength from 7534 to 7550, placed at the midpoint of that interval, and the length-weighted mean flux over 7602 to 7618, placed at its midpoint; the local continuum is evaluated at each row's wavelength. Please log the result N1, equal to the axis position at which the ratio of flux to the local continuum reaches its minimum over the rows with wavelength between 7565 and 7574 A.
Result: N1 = 7573.13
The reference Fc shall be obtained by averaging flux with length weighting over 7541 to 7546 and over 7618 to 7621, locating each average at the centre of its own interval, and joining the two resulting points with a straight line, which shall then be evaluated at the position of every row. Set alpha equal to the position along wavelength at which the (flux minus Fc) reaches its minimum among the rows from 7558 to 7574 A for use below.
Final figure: 7573.13 A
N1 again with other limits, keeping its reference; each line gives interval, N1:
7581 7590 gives 7583.60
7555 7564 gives 7562.68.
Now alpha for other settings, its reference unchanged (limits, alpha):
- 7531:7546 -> 7541.81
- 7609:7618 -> 7611.60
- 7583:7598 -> 7592.34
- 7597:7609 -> 7608.09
